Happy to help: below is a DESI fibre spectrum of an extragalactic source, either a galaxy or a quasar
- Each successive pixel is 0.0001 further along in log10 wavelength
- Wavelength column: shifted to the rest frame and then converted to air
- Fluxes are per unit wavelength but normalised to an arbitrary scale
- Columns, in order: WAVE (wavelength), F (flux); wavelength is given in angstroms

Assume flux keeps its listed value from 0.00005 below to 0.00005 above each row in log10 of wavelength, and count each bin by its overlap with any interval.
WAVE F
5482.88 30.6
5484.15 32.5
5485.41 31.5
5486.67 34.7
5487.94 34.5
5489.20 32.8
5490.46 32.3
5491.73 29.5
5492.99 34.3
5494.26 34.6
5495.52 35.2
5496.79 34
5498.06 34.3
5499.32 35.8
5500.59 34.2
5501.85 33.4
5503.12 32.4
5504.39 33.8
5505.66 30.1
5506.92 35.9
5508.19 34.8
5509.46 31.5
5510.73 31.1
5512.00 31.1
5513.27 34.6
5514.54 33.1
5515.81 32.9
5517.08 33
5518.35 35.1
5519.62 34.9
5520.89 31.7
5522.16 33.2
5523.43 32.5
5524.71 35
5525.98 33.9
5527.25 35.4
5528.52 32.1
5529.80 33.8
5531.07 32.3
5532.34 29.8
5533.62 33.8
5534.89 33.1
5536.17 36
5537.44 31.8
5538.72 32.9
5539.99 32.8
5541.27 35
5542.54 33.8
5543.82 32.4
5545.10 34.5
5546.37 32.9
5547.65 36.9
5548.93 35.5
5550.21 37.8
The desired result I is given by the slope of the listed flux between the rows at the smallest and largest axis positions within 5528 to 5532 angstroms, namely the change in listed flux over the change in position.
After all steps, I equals 0.08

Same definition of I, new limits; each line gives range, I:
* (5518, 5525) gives -0.02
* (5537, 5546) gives 0.35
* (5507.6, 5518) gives -0.20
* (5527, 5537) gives 0.07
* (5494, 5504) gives -0.25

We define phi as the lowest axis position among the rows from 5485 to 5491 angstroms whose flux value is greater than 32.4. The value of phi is 5486.67 angstroms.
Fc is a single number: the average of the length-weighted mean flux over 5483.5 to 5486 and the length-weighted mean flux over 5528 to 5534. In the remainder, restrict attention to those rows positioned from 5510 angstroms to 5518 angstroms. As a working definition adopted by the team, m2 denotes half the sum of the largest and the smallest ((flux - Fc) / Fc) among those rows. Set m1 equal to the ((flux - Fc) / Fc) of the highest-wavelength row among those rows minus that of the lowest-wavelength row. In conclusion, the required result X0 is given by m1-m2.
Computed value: 0.04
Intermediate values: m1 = 0.06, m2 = 0.023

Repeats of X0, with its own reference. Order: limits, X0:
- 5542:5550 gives -0.03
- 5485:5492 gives -0.06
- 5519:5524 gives -0.11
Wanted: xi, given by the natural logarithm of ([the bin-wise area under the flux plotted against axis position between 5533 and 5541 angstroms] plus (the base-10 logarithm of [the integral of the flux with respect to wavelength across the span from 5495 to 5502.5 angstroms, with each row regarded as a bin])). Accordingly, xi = 5.60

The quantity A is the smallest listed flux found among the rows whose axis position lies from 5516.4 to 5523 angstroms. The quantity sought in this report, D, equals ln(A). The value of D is 3.456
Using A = 31.7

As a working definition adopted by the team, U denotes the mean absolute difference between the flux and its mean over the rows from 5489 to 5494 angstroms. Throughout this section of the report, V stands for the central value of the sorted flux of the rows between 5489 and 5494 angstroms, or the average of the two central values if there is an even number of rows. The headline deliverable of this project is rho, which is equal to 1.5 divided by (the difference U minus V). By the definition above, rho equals -0.048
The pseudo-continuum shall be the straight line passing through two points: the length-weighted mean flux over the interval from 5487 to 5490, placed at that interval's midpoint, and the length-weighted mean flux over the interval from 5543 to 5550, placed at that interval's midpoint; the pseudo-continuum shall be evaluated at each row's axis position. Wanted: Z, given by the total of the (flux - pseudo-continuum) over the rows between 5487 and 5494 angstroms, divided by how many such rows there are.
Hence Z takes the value -1.0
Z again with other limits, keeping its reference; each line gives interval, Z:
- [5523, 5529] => -0.5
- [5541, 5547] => -0.8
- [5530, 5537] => -1.4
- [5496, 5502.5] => 0.5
